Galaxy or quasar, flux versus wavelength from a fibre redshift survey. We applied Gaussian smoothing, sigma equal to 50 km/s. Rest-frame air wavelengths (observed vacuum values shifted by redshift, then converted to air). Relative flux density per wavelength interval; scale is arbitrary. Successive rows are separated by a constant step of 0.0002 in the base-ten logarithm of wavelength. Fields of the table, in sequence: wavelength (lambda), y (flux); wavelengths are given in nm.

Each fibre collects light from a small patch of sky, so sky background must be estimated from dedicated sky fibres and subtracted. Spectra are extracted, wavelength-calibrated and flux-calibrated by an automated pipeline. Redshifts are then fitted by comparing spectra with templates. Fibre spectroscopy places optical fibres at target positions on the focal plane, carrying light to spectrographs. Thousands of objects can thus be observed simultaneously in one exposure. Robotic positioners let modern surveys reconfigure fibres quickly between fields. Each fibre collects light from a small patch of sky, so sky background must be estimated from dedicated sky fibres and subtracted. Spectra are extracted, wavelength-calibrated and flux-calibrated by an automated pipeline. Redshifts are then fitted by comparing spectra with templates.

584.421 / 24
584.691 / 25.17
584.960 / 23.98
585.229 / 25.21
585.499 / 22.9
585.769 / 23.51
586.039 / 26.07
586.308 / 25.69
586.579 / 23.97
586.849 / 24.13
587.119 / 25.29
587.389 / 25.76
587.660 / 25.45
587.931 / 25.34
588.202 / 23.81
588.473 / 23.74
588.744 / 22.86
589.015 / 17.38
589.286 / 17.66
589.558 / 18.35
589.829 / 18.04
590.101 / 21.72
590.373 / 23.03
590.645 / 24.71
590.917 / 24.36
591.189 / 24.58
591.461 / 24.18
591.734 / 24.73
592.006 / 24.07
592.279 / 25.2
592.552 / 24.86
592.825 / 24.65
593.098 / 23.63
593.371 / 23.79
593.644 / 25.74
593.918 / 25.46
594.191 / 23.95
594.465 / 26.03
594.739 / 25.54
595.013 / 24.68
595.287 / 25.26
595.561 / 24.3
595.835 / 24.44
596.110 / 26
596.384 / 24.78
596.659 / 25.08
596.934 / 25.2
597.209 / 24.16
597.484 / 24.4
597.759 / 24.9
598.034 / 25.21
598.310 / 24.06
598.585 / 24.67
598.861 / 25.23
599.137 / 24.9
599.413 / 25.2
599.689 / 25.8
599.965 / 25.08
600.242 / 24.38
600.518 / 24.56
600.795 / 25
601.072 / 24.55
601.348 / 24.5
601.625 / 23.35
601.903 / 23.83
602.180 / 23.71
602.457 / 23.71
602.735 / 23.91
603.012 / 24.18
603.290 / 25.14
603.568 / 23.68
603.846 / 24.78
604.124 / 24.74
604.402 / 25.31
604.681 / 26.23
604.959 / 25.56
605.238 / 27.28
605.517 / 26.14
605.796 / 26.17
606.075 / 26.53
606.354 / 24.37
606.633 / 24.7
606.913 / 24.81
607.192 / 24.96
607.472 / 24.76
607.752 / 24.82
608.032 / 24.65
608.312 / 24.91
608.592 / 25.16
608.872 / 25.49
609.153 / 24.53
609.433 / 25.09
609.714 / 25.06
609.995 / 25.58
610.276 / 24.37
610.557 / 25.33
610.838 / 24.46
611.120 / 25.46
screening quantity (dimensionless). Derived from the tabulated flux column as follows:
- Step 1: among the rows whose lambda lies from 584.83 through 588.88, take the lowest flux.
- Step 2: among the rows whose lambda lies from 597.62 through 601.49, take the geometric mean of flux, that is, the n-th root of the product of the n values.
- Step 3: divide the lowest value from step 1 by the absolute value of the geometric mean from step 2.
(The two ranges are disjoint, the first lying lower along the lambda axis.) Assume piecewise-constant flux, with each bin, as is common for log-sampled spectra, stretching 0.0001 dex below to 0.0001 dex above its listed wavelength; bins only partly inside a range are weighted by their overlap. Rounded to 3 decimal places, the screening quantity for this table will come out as 0.920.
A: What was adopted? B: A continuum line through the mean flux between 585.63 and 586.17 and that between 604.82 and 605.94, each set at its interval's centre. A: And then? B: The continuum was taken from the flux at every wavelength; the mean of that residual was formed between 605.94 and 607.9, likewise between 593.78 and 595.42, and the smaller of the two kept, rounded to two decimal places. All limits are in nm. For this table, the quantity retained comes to -1.41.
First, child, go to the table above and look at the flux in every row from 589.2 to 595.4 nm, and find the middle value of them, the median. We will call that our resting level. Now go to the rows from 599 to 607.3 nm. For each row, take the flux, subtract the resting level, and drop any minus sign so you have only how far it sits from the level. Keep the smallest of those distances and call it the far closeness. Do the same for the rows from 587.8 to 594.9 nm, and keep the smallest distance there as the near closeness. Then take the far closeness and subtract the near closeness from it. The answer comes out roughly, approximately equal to 0.020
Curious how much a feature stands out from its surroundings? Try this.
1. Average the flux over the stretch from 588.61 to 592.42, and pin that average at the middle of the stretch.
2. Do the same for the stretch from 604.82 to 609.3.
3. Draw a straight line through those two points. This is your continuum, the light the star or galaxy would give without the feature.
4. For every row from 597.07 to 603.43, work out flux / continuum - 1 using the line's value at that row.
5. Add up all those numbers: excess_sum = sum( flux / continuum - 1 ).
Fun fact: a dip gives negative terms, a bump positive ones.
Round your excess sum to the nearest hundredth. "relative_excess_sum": 0.50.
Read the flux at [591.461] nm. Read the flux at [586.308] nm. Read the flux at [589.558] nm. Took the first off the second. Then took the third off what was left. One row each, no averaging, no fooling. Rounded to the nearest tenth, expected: -16.8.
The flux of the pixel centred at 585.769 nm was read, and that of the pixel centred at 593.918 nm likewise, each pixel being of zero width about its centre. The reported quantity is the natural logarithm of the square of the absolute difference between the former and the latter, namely 1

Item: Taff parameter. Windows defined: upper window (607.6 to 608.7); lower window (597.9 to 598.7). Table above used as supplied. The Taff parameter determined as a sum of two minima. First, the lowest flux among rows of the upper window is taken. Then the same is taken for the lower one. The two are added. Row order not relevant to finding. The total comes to 48.7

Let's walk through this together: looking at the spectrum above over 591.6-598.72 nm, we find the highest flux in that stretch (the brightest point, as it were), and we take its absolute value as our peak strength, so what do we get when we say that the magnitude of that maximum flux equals 26.0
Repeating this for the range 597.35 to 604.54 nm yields 25.8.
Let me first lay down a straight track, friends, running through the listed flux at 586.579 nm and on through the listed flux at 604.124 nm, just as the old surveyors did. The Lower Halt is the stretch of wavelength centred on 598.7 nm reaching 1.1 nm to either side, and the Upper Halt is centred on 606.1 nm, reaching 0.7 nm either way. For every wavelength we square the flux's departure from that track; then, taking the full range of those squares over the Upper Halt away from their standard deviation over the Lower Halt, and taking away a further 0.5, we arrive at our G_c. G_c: -2.9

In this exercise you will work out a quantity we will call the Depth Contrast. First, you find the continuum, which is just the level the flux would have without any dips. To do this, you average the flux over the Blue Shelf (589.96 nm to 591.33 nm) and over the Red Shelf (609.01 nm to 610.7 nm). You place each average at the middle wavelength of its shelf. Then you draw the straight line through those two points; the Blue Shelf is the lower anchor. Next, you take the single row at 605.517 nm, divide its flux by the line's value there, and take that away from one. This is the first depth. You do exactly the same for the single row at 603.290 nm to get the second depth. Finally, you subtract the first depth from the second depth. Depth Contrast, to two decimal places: 0.03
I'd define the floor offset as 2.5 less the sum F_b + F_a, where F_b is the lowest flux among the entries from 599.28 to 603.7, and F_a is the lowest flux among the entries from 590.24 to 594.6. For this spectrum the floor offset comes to -44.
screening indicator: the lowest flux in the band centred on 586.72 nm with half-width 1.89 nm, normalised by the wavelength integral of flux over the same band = 0.246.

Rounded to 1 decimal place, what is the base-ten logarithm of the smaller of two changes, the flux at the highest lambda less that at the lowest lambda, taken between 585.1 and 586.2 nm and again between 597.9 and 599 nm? -1.7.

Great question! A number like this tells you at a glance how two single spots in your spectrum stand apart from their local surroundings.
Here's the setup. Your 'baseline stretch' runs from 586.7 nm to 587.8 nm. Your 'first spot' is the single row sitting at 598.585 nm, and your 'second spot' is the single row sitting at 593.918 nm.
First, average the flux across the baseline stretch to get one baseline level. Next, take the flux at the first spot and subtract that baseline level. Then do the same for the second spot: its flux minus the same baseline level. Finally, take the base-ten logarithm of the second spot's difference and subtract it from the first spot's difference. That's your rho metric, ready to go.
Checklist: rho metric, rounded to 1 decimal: 0.0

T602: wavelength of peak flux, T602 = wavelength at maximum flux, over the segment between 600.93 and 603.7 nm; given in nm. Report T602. 603.290 nm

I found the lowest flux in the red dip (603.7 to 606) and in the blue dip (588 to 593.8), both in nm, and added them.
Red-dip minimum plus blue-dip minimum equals 42.1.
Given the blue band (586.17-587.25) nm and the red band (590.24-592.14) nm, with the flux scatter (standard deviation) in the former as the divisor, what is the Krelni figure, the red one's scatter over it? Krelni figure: 0.7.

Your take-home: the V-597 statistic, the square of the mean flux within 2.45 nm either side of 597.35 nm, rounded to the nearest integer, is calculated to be 620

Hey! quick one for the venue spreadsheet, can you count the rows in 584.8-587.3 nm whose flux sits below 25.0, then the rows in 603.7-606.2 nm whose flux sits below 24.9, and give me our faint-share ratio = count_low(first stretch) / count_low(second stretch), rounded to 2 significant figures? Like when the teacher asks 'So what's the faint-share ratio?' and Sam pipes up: 2.5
